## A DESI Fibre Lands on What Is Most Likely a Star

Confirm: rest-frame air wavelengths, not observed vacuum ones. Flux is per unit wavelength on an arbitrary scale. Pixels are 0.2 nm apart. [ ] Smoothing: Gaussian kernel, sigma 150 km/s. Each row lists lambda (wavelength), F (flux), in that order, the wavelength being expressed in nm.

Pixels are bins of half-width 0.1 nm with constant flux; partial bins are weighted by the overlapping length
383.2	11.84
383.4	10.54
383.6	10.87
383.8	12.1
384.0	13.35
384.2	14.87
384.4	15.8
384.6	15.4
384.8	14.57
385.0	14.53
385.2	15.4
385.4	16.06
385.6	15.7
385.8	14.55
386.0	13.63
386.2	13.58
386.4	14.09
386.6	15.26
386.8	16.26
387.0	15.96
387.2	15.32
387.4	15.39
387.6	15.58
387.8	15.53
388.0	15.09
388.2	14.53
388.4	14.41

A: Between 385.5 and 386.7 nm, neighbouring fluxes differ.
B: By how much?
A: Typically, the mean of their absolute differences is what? 0.76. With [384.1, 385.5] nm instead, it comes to 0.62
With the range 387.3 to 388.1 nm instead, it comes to 0.23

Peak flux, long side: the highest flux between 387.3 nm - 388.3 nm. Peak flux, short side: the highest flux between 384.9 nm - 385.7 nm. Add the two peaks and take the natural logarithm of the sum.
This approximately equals 3.45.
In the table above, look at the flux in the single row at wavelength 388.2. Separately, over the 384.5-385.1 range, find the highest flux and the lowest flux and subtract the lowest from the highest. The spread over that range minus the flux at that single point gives -13.7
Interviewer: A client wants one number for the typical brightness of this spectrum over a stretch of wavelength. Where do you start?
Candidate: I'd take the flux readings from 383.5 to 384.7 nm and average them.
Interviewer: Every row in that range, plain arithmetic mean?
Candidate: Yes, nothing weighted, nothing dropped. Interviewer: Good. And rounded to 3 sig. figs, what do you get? 13.7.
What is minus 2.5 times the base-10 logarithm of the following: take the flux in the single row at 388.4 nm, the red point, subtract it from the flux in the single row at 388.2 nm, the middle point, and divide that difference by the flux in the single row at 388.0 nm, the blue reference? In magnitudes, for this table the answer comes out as 5.25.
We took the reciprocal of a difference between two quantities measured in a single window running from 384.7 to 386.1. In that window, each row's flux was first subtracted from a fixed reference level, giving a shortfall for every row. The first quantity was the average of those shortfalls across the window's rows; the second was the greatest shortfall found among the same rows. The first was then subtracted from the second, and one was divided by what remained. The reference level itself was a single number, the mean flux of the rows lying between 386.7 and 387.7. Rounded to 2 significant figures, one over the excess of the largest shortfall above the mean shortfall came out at 0.78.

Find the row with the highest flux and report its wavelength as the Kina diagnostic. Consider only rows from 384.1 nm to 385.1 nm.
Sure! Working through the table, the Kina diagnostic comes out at 384.4 nm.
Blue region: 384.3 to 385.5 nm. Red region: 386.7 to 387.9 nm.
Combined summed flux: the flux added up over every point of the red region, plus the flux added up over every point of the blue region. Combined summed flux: 186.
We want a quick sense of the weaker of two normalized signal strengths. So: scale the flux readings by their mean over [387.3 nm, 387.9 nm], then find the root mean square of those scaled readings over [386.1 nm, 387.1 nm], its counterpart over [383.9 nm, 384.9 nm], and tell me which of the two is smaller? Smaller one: 0.96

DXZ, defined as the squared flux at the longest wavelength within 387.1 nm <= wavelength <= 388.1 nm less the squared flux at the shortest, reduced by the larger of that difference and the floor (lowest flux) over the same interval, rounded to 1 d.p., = -22.1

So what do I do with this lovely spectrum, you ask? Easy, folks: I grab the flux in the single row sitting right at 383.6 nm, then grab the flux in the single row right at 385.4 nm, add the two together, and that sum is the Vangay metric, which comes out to 26.9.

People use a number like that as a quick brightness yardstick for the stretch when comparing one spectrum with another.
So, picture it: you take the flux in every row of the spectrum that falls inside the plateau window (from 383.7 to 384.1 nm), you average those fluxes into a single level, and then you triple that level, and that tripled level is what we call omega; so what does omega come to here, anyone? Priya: 38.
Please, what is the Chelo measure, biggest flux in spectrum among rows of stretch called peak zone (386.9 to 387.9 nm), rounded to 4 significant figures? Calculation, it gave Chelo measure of 15.96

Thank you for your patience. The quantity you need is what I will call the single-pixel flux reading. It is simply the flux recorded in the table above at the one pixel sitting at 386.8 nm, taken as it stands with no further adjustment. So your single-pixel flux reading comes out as 16.26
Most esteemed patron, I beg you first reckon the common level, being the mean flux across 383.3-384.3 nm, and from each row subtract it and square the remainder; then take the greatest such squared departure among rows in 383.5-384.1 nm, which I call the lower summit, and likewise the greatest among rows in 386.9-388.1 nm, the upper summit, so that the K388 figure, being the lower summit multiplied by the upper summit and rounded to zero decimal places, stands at 28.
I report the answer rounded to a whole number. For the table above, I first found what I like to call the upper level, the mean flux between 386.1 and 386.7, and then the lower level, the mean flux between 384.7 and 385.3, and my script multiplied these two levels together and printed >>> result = 212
